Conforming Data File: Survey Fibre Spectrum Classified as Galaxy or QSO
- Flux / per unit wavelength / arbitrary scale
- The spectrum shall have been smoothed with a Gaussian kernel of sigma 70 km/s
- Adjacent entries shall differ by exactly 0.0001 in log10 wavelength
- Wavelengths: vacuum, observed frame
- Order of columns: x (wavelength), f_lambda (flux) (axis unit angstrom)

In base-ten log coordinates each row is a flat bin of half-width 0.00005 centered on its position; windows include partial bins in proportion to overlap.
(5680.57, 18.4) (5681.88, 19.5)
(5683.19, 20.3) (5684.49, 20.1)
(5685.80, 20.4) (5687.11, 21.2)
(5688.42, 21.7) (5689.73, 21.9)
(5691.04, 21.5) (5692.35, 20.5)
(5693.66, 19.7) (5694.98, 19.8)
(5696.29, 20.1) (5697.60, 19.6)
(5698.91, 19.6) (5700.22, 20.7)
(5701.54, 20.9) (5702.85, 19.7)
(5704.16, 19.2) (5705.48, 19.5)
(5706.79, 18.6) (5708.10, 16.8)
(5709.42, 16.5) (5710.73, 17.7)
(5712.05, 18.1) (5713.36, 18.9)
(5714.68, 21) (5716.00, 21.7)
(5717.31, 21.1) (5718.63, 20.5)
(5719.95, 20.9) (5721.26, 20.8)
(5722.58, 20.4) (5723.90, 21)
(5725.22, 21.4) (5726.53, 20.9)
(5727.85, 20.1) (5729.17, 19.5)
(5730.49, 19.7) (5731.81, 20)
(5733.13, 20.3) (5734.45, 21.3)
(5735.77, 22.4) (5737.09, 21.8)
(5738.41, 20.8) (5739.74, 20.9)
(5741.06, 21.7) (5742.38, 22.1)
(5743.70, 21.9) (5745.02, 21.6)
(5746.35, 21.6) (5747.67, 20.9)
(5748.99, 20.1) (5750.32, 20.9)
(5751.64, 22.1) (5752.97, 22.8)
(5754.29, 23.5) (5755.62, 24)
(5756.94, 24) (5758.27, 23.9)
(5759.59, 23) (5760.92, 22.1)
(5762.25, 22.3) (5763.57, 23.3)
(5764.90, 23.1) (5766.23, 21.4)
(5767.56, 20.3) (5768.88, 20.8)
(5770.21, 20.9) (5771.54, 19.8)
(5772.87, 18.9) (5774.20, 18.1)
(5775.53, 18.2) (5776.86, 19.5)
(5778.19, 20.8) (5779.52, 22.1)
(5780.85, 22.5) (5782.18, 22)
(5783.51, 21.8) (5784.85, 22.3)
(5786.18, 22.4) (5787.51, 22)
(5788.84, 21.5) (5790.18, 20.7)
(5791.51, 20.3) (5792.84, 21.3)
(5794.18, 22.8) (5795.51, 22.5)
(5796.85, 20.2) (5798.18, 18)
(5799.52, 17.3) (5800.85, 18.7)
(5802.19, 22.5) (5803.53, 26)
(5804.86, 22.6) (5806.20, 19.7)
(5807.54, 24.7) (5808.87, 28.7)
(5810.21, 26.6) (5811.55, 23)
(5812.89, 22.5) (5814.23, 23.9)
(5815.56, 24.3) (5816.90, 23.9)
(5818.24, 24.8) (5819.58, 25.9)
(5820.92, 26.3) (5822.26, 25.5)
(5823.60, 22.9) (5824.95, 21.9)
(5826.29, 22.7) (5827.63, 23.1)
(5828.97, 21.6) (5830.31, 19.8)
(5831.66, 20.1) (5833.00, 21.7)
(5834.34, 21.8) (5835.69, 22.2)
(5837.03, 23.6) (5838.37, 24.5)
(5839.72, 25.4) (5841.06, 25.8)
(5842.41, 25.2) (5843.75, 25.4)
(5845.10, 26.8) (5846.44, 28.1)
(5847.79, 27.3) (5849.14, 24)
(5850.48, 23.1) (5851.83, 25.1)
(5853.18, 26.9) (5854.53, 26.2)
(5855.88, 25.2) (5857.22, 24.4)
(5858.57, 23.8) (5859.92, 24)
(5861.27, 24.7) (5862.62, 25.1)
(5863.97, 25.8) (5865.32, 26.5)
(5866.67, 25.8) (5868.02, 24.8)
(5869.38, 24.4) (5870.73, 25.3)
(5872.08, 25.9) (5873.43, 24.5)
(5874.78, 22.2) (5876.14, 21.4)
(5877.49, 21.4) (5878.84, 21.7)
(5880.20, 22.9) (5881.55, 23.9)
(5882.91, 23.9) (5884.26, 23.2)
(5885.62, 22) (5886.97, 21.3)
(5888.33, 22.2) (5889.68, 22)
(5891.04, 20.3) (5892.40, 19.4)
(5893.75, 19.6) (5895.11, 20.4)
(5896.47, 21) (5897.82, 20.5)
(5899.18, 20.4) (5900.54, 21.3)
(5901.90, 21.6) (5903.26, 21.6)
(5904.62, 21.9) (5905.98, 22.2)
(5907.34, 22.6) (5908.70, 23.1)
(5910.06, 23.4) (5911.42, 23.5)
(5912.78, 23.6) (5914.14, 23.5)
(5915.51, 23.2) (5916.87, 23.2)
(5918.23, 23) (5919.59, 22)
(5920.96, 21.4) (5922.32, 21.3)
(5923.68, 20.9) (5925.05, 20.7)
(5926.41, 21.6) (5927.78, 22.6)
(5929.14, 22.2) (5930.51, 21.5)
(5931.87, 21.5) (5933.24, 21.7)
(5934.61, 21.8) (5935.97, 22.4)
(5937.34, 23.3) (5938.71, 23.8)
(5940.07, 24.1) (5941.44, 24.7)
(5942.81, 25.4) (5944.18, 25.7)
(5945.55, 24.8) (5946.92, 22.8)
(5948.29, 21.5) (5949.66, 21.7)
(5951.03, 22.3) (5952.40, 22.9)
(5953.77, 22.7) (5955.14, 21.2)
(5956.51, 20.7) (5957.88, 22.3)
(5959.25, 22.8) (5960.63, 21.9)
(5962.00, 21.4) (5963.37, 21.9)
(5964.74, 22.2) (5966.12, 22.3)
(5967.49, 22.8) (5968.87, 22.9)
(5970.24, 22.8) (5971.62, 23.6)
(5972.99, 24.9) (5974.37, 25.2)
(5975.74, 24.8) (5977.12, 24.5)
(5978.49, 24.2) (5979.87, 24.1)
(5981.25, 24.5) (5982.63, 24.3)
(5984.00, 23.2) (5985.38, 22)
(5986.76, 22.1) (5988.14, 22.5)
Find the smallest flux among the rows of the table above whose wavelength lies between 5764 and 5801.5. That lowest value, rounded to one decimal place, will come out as 17.3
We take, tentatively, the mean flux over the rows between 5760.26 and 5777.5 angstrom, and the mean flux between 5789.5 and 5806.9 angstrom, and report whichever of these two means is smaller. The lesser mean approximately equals 20.7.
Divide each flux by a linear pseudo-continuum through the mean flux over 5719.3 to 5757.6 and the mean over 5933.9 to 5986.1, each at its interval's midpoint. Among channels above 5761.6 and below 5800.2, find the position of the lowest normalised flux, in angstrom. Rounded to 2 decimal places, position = 5799.52 angstrom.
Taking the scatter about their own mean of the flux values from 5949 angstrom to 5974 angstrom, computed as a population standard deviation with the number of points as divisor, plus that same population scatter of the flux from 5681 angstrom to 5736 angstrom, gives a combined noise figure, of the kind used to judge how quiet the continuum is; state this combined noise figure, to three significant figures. 2.17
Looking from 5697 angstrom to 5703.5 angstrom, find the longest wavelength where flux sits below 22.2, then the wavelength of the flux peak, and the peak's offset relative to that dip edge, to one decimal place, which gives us -1.3 angstrom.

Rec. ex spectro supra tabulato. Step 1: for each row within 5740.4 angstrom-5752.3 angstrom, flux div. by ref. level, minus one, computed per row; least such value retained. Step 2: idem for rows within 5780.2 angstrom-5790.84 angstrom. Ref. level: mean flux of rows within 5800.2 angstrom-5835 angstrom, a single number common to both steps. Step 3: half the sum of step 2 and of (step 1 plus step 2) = -0.18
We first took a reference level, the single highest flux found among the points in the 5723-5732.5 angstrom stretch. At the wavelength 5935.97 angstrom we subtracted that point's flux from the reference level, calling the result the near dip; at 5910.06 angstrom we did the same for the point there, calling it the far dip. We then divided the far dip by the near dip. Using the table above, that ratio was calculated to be 2.0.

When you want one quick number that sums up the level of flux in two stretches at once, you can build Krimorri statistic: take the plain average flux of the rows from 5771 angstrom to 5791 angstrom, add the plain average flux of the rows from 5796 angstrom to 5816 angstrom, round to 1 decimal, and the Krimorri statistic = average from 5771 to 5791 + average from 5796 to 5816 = 43.4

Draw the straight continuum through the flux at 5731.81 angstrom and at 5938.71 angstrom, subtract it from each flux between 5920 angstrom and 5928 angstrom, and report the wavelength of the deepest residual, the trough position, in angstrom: 5925.05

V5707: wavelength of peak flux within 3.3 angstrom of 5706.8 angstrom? 5705.48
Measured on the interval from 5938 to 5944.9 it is 5944.18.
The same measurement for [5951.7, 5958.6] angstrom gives 5952.40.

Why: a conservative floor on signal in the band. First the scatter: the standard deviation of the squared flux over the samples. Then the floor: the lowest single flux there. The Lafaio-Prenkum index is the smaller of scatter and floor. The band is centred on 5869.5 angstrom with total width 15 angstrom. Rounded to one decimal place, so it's 21.4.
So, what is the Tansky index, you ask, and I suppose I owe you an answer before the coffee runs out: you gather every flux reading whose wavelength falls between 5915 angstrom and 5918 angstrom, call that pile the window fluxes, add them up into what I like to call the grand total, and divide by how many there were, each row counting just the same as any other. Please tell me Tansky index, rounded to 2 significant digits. 23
